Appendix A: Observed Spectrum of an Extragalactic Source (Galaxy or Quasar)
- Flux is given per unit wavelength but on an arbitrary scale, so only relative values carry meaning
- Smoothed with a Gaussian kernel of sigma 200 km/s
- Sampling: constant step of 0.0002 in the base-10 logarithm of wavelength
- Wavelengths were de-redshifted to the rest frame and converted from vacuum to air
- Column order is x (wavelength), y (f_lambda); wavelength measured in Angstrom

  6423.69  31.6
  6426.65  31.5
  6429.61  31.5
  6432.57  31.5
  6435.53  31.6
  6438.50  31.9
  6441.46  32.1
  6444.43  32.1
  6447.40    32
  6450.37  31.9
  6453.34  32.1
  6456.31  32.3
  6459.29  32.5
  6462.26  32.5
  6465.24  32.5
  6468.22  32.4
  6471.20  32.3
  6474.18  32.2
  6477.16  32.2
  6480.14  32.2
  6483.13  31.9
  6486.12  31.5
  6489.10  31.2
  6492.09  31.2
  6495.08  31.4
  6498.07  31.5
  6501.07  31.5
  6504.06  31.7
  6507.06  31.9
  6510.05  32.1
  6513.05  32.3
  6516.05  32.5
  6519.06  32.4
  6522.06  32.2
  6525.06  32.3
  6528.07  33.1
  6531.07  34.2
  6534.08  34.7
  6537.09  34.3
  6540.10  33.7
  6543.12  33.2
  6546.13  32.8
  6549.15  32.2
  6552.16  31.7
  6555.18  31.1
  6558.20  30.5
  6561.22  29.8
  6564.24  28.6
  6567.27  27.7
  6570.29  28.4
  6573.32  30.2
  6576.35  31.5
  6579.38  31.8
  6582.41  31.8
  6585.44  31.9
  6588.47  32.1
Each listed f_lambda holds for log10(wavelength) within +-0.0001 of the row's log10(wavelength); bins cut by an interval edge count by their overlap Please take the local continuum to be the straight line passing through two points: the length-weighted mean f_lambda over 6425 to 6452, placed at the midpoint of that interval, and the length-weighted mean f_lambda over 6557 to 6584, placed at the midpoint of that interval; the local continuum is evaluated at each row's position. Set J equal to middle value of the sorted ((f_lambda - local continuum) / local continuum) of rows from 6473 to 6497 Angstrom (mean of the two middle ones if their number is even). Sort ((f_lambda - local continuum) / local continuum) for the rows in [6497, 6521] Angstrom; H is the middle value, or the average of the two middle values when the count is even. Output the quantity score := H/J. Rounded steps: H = 0.04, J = 0.0171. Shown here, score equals 2.2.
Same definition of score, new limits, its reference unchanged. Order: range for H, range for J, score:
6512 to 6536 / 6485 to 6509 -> 4.0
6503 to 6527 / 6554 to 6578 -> -20.0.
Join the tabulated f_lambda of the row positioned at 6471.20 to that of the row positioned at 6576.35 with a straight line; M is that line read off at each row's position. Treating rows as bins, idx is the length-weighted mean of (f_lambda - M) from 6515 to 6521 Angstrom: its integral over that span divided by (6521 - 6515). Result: 0.48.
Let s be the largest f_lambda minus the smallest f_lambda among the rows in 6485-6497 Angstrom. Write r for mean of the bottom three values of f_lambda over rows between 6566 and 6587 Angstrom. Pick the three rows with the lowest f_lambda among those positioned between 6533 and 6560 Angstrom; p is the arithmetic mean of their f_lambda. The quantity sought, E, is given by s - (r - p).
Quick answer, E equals 2.6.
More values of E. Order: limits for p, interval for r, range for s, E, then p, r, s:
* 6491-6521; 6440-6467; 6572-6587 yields 1.1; 31.4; 32.0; 1.7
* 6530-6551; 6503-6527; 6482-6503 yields 1.5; 32.7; 31.9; 0.7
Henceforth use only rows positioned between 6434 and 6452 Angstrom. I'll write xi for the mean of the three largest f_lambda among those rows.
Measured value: 32.1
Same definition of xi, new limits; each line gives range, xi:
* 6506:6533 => 33.3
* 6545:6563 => 32.2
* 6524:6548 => 34.4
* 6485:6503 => 31.5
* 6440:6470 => 32.5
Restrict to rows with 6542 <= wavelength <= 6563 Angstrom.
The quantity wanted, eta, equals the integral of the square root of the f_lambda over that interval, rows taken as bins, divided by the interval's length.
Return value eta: 5.62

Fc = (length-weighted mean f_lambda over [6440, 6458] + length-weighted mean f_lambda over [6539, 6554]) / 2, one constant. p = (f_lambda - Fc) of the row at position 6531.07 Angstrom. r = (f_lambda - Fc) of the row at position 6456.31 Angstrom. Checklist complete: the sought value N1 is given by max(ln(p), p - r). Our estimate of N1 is 1.90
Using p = 1.8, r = -0.06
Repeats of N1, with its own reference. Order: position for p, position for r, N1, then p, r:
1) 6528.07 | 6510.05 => 1.00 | 0.7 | -0.26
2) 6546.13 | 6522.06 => 0.60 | 0.4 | -0.16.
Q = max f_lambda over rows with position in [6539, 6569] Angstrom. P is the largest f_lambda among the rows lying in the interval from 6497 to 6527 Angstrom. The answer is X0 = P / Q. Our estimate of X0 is 0.96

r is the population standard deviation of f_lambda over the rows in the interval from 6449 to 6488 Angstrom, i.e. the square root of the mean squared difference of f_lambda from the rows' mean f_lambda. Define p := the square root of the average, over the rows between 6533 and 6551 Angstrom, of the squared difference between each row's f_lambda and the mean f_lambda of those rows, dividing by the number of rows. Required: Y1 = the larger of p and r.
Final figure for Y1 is 0.86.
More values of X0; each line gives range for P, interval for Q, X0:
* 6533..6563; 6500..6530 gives 1.05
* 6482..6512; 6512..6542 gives 0.93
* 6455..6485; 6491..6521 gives 1.00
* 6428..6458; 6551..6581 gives 1.02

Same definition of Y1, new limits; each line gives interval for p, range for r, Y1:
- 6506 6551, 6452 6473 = 0.87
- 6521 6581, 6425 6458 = 1.96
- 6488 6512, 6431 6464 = 0.31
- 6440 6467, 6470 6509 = 0.38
